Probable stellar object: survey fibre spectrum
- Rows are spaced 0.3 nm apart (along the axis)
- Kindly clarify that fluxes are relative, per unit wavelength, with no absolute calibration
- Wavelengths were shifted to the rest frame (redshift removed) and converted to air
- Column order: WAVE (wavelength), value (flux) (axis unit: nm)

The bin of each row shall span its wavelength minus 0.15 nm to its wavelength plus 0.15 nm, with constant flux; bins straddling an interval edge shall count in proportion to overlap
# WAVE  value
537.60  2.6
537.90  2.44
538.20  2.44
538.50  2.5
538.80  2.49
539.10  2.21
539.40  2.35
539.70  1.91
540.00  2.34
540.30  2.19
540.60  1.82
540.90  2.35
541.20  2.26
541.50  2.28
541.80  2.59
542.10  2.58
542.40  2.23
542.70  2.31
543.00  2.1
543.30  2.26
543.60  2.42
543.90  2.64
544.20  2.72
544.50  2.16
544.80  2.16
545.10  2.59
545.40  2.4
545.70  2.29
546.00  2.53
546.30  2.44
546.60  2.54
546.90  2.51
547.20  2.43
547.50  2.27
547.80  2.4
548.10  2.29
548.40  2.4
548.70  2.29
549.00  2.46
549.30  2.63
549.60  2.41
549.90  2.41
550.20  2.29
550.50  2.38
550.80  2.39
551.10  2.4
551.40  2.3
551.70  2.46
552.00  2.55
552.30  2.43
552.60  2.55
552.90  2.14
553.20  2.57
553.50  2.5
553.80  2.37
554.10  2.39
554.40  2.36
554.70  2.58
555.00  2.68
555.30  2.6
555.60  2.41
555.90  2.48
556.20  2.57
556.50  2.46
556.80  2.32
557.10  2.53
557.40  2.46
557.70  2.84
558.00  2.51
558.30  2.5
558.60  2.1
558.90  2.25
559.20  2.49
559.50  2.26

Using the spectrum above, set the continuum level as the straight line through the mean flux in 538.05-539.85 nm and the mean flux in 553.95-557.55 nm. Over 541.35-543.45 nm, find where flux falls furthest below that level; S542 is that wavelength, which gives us 543.00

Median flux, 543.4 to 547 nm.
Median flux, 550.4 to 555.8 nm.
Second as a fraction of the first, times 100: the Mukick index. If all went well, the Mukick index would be 98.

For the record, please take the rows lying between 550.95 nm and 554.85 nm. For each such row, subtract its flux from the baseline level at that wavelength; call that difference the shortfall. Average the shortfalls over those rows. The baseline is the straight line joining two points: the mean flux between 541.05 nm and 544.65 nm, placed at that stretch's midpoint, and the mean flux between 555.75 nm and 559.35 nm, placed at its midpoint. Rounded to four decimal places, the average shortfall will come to 0.0031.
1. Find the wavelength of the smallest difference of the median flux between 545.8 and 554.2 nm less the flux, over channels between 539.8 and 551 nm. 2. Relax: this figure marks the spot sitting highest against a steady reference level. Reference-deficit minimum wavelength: 544.20 nm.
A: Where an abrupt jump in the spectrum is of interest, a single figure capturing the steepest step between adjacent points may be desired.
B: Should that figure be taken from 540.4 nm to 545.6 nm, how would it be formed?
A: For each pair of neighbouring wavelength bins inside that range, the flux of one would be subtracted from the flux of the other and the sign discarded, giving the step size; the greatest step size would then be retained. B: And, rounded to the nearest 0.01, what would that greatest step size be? 0.56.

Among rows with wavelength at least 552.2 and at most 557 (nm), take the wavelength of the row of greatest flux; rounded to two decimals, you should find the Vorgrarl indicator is 555.00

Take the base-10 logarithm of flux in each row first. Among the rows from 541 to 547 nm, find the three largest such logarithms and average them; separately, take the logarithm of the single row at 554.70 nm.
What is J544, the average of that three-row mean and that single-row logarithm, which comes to 0.417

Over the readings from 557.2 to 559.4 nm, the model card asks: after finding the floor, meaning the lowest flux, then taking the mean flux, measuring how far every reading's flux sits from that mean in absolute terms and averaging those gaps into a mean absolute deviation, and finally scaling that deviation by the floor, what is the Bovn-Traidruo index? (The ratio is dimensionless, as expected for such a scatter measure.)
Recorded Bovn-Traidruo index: 0.075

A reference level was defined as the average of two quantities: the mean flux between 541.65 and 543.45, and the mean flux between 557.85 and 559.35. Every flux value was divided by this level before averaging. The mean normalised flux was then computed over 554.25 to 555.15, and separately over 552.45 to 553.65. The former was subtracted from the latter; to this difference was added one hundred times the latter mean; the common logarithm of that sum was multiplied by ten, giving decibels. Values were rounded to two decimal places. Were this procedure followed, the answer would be 20.15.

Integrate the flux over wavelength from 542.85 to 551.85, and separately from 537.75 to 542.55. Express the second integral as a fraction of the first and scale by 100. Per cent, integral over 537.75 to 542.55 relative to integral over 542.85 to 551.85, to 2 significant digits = 51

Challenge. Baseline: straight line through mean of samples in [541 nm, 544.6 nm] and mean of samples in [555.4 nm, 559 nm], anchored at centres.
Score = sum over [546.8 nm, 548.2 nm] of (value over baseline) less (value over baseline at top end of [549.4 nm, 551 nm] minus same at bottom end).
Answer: 4.96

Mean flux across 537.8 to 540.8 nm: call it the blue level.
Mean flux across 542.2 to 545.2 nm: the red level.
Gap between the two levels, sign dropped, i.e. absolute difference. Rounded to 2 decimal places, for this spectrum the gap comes 0.09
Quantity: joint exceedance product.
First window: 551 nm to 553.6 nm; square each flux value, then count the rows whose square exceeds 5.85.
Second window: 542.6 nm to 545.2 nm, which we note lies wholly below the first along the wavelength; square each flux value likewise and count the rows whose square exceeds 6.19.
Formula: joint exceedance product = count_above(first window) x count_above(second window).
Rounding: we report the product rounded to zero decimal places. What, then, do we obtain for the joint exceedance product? 18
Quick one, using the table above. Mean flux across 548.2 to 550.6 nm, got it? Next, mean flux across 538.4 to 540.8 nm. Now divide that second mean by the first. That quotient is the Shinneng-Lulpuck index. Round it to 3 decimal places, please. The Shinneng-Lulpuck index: 0.924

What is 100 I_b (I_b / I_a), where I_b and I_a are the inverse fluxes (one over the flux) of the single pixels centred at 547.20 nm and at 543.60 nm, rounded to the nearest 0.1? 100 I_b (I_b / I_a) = 41.0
